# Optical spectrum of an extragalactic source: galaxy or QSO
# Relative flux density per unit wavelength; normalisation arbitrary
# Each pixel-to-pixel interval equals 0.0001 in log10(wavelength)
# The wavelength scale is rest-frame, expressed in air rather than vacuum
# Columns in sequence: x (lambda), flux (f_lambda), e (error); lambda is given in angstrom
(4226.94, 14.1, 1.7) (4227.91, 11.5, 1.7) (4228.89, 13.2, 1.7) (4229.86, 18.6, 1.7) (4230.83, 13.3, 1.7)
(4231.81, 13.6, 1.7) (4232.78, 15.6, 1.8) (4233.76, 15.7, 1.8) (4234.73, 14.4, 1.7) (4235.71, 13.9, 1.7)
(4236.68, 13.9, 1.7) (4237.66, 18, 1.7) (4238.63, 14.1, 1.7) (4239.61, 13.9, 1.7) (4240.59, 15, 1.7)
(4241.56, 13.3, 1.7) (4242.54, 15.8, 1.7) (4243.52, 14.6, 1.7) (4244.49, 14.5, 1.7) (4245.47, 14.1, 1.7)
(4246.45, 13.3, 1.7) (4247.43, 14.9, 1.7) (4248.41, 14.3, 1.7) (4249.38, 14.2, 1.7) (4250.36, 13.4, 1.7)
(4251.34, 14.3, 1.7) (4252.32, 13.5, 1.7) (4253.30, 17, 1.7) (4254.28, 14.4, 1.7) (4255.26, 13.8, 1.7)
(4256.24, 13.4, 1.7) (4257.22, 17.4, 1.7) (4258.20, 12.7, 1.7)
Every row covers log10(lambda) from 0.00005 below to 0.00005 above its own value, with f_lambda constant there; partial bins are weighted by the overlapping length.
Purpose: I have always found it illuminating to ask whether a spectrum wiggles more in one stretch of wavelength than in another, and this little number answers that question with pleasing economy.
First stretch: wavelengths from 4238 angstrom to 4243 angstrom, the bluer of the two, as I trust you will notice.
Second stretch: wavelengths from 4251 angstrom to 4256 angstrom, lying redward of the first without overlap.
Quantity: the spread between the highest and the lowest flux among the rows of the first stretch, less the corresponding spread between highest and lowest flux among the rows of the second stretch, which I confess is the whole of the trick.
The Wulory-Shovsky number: -1.0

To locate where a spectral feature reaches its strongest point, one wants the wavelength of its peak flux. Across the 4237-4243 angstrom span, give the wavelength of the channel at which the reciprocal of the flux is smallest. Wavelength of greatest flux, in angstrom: 4237.66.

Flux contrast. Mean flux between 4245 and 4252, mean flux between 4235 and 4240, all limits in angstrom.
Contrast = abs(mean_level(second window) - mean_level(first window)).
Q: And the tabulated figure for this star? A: 0.7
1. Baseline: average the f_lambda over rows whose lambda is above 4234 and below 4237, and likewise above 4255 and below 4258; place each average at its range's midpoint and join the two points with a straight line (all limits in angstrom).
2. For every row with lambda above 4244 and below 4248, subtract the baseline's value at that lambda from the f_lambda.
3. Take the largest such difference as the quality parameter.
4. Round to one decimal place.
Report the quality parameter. 0.4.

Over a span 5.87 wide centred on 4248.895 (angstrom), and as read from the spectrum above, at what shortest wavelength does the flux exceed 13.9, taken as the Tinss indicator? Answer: 4247.43 angstrom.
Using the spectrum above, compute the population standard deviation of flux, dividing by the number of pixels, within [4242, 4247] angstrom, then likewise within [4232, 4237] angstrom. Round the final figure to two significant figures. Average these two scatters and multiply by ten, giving 8.0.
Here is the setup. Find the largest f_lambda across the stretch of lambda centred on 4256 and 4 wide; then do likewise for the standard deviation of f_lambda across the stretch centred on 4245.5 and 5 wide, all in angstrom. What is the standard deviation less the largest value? -16.8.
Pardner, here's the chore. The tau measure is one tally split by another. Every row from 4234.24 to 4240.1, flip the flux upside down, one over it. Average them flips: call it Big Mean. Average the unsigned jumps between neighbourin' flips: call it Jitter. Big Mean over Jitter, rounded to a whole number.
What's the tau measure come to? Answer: 10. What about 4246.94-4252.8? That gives 22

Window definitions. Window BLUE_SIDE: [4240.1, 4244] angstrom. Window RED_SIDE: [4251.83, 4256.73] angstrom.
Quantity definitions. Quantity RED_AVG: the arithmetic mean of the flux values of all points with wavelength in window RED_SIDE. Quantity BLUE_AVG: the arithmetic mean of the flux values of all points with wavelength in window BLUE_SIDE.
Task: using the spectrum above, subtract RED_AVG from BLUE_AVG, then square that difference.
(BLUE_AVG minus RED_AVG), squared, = 0.07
